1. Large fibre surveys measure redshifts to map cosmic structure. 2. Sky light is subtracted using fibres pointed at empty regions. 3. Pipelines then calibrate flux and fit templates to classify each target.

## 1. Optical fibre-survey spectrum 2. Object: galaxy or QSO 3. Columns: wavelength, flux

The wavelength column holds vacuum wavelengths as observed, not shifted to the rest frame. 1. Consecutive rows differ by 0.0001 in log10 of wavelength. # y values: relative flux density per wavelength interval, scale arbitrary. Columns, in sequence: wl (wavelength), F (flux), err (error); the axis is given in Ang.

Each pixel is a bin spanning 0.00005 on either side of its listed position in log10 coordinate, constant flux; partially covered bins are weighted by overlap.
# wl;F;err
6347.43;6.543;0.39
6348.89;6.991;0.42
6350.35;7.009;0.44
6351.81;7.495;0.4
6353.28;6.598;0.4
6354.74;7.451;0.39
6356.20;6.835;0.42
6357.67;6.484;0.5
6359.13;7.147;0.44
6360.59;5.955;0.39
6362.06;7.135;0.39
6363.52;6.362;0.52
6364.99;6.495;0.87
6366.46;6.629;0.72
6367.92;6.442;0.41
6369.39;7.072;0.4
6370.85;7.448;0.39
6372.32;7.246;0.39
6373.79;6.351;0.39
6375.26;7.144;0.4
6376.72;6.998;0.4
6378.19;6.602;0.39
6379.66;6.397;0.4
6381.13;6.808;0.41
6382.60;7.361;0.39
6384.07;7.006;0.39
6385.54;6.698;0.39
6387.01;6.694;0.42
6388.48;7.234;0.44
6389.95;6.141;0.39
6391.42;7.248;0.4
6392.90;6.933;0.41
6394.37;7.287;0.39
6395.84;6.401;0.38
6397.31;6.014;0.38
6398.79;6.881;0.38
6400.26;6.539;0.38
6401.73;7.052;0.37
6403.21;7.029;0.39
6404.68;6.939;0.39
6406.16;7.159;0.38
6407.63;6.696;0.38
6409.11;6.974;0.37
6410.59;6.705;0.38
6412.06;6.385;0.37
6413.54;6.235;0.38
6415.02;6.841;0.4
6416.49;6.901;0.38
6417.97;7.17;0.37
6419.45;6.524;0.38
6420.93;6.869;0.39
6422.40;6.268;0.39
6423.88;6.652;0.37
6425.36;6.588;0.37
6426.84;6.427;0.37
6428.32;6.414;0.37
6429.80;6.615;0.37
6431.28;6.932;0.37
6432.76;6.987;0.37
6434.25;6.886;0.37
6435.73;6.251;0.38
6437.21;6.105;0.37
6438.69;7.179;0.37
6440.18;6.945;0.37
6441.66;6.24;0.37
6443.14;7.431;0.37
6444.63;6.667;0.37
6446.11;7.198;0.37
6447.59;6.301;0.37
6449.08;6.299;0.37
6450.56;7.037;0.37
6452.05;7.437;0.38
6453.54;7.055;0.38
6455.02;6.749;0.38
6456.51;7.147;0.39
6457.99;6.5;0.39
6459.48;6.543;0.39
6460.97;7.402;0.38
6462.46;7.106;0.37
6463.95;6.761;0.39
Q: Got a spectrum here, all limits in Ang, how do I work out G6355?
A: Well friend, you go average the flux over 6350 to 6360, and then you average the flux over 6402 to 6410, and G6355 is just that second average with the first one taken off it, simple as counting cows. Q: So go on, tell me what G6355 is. -0.04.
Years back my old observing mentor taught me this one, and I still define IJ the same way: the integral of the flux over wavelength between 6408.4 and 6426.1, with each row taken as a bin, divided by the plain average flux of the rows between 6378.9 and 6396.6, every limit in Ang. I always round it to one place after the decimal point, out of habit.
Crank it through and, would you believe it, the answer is 17.3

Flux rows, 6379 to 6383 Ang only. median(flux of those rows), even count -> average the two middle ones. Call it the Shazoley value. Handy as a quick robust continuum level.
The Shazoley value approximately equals 6.8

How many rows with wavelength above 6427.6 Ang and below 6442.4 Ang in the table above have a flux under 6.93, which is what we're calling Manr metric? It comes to 6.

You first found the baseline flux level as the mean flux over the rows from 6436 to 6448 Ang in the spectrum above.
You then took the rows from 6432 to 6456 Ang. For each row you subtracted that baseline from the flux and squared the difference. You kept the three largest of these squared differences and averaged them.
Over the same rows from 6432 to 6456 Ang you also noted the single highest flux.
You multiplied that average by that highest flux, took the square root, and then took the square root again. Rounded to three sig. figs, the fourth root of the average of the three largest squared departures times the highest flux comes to 1.35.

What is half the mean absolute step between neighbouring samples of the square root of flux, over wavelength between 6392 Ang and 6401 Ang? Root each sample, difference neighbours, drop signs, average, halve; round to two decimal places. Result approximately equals 0.06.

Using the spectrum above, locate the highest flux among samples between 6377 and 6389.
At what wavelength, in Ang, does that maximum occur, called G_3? 6382.60 Ang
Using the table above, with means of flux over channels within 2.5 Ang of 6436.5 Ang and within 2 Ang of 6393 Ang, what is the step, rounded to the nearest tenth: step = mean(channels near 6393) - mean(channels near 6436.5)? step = 0.6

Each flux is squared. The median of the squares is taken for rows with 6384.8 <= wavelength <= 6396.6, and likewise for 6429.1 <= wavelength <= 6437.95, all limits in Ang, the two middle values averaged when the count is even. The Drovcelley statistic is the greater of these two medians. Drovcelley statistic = 46.5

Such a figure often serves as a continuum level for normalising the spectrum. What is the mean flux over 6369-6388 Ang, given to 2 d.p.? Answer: 6.91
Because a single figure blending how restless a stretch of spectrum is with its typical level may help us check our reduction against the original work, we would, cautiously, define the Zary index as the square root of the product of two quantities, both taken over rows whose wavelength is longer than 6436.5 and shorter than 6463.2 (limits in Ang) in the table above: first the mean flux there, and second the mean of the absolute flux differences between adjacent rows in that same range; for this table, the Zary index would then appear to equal 1.95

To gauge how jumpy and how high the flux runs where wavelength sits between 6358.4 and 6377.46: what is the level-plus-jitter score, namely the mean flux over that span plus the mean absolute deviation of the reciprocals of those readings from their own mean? 6.81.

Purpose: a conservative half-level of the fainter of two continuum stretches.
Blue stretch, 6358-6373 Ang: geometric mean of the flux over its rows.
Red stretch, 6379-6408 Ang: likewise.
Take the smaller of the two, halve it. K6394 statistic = 3.39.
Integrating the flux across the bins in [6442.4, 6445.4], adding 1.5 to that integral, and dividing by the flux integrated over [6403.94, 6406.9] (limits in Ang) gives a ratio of 1.08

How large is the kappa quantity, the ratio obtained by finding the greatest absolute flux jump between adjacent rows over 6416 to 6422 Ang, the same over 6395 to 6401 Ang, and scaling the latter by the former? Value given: 1.3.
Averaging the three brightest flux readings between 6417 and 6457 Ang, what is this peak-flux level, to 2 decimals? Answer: 7.36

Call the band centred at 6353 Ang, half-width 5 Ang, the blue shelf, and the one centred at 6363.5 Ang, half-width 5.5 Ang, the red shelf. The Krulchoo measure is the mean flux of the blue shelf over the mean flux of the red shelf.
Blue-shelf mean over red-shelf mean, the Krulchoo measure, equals 1.058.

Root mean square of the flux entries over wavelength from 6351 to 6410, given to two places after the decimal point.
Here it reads 6.85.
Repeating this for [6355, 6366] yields 6.64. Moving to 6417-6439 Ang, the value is 6.67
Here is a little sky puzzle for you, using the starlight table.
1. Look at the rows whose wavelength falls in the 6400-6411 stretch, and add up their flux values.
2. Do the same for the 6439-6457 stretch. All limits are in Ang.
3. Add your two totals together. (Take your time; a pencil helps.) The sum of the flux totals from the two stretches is 138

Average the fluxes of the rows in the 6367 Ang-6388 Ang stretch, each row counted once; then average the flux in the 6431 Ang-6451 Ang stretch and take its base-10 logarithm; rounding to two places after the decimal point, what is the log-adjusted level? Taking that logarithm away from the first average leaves 6.05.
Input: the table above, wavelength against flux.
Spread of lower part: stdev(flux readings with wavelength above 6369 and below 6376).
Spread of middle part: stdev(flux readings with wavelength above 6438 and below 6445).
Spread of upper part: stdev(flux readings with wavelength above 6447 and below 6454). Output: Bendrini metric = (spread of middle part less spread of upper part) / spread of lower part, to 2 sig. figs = -0.11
